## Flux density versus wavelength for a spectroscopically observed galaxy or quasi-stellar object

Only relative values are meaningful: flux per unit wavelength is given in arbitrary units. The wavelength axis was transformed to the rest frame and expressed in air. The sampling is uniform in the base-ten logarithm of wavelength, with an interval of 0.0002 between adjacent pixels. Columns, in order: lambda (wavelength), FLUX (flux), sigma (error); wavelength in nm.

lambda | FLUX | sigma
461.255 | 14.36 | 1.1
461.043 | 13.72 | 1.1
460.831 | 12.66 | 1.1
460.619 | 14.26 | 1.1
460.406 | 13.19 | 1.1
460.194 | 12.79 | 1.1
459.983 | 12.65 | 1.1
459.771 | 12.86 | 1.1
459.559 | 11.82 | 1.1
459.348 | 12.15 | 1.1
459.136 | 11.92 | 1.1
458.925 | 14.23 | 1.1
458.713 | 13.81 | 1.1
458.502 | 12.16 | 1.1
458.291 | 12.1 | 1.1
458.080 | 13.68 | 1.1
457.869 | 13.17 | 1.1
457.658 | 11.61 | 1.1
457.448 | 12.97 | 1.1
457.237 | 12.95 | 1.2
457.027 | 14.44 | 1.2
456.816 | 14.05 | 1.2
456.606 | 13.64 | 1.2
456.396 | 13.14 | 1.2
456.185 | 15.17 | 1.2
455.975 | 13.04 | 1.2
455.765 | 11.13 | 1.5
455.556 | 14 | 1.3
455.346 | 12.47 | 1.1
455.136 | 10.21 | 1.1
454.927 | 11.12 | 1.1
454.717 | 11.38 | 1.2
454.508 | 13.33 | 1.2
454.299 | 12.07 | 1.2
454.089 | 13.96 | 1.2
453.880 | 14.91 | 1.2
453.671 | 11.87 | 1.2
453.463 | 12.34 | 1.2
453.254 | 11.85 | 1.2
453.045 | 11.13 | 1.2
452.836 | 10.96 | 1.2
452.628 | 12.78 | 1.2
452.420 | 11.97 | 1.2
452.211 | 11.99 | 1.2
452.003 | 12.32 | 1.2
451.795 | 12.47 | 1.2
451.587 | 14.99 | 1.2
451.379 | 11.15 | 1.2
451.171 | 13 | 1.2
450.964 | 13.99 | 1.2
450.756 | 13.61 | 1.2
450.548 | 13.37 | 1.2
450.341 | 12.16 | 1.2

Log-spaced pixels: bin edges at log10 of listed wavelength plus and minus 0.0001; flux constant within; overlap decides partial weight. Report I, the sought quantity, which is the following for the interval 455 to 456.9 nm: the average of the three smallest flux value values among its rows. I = 11.3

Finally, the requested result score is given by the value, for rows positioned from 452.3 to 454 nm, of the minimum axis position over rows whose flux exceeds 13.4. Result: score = 453.880 nm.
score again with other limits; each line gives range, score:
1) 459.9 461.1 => 460.619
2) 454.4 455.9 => 455.556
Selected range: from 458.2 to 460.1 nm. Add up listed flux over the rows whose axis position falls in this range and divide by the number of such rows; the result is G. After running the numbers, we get 12.63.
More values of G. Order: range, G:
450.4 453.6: 12.53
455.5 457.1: 13.58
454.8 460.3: 12.82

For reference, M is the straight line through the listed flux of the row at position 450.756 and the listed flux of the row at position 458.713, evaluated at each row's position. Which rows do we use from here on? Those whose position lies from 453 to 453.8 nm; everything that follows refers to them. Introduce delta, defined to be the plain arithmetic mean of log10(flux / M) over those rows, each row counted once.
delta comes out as -0.064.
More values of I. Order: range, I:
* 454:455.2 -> 10.9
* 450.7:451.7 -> 12.6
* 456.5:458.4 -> 12.2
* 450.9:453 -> 11.4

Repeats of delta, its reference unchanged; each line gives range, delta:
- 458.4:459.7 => -0.038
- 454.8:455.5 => -0.087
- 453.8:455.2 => -0.046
